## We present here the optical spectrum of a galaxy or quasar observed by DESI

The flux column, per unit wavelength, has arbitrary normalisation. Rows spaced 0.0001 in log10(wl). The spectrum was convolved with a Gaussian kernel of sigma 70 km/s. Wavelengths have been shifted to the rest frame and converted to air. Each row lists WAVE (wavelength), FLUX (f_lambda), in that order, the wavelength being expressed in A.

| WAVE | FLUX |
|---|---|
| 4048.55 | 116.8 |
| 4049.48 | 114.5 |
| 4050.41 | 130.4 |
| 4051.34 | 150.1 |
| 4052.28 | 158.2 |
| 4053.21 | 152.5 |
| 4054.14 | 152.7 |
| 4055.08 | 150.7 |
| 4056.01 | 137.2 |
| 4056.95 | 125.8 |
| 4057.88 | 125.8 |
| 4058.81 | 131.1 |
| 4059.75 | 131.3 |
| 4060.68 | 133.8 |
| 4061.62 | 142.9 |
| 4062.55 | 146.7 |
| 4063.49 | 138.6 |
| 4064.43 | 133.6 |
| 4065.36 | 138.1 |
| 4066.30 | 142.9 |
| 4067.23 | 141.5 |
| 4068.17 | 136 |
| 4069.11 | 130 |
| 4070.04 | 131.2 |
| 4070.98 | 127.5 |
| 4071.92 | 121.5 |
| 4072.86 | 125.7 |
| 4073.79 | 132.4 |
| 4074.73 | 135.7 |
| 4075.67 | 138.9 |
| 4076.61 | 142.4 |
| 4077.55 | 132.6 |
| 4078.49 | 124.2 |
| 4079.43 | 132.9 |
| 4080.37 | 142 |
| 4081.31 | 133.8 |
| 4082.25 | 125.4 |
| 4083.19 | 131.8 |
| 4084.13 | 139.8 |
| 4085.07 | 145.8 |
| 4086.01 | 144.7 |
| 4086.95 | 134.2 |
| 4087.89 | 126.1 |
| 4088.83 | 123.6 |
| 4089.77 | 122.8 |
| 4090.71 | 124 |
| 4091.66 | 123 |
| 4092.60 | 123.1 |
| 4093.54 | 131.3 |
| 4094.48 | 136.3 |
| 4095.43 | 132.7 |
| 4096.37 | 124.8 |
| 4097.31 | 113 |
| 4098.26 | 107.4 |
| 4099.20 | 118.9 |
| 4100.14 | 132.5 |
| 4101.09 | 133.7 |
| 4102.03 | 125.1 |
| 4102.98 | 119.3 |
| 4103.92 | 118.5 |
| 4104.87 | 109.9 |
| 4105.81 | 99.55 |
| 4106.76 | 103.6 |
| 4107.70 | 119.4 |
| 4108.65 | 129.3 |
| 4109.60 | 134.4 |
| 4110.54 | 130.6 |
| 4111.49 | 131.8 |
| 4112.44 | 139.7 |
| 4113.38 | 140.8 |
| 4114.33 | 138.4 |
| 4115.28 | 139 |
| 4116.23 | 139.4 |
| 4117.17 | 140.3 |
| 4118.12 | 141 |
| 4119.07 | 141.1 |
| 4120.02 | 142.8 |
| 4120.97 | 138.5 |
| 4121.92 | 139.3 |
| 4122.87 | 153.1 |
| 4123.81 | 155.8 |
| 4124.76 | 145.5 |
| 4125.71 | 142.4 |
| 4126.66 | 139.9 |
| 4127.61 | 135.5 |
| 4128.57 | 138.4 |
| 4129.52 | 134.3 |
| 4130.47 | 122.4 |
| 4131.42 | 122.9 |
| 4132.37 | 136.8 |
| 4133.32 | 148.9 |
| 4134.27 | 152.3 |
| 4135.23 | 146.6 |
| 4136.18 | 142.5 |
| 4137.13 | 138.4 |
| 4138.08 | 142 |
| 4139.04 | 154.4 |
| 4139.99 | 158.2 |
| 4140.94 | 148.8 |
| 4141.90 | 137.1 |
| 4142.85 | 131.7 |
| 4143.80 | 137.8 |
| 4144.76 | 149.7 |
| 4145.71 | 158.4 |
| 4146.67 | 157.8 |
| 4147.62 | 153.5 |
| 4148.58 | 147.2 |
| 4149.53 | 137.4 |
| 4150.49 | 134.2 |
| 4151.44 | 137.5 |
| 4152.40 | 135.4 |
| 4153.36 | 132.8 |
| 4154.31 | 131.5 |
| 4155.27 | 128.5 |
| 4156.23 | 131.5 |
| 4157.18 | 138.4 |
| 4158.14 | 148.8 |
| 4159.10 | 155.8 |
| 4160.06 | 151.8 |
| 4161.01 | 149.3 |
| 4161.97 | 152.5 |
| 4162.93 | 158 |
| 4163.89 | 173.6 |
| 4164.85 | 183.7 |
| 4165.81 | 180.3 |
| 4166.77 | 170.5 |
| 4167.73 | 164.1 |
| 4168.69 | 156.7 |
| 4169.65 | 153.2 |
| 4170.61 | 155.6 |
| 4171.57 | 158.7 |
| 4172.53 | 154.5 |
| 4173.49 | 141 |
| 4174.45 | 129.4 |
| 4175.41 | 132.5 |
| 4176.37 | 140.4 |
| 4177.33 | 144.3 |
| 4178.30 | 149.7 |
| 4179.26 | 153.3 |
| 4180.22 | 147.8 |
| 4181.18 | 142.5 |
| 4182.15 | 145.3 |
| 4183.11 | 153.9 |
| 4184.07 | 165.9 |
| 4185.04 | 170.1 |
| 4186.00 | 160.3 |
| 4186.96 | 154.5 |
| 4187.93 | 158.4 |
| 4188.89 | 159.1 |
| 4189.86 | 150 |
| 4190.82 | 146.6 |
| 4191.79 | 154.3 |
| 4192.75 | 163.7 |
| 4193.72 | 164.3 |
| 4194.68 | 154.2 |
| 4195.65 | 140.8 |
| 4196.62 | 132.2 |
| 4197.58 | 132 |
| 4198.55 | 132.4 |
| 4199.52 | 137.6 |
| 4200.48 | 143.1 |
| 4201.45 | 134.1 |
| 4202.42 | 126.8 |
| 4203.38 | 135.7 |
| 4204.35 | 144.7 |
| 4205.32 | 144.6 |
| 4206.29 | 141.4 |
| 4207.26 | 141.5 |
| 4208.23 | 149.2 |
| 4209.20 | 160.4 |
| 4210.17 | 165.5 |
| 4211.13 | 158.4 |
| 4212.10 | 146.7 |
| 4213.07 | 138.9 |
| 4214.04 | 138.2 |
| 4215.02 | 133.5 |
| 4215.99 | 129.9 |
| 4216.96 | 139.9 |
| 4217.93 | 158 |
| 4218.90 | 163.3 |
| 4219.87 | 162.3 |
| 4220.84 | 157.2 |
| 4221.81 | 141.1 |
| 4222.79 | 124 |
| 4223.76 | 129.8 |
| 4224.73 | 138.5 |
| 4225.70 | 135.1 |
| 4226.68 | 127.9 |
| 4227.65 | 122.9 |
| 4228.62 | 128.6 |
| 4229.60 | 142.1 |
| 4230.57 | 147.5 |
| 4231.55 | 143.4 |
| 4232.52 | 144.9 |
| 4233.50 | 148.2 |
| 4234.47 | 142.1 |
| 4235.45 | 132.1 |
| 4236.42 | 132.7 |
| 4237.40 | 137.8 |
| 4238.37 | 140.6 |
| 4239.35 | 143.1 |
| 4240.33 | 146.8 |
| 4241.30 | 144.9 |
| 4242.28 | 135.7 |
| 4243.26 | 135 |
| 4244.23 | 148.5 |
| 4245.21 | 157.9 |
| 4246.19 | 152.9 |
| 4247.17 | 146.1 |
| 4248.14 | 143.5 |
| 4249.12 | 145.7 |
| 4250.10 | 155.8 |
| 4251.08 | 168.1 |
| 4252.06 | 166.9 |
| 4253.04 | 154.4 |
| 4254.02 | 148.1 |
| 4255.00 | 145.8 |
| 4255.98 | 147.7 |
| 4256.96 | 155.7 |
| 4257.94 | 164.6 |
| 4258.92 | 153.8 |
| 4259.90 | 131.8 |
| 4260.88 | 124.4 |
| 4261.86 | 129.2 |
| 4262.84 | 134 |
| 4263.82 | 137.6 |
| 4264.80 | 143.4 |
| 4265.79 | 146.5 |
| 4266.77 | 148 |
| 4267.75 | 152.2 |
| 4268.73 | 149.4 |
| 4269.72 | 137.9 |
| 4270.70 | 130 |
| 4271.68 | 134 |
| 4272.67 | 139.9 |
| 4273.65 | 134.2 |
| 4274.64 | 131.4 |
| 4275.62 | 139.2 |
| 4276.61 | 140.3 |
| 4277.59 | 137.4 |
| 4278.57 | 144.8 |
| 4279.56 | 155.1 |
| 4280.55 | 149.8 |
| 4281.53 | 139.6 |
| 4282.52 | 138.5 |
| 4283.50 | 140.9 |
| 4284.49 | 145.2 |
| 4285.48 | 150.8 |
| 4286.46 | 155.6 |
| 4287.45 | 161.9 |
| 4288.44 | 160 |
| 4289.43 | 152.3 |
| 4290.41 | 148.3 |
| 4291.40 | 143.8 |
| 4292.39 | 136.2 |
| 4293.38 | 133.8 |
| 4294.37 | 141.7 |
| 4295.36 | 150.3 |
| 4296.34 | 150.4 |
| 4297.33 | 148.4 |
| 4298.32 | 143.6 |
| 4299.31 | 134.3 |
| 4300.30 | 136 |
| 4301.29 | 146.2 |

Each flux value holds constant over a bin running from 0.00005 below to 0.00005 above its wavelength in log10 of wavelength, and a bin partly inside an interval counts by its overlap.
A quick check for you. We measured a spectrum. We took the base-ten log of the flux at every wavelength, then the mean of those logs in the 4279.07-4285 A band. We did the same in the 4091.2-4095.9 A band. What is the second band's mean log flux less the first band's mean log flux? -0.05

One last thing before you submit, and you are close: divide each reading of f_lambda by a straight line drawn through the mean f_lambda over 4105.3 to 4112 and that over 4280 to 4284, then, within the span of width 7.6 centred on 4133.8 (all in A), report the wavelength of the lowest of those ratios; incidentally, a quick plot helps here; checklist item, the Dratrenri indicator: 4130.47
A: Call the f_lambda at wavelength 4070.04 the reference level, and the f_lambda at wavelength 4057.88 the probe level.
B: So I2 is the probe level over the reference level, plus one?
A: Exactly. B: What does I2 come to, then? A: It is 1.96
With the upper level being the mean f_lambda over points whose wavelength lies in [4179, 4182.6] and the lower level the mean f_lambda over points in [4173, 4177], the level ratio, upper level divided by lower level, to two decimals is 1.08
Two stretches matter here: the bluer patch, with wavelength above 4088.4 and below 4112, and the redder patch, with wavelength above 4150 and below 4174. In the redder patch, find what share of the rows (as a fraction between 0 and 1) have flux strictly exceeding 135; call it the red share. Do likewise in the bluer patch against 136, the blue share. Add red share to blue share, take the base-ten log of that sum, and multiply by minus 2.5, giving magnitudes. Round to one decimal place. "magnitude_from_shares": 0.2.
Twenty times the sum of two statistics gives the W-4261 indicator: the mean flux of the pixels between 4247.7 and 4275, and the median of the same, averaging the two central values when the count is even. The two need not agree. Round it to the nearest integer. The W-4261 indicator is 5811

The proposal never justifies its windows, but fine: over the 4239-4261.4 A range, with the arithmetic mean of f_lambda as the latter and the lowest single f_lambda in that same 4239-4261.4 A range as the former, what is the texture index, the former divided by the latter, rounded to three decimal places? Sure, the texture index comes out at 0.837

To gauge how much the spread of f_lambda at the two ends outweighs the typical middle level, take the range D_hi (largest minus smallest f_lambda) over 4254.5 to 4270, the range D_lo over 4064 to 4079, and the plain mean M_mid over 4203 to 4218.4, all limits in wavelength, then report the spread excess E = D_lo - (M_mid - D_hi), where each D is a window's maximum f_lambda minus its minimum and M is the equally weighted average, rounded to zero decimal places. -84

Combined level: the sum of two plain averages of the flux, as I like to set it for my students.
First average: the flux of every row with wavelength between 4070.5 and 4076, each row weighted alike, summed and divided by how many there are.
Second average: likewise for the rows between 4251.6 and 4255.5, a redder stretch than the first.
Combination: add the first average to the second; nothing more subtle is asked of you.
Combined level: 284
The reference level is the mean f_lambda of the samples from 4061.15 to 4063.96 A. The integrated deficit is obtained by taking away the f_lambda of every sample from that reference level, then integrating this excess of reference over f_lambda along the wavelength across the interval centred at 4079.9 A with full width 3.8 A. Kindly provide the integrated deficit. 36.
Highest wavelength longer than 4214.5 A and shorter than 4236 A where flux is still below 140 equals 4235.45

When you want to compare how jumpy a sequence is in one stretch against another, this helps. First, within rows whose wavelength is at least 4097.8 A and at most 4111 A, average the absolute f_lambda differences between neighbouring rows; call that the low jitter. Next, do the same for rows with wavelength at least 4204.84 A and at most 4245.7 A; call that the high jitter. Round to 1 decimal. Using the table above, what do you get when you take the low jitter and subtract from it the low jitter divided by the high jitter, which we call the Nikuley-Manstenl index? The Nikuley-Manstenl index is 6.4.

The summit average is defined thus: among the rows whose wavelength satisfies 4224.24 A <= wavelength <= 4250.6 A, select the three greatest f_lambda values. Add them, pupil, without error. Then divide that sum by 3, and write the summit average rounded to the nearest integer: 156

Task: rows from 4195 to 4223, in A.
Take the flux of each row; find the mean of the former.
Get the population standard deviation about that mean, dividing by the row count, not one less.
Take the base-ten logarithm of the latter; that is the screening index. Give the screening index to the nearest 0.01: 1.06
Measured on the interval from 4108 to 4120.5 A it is 0.63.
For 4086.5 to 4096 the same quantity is 0.70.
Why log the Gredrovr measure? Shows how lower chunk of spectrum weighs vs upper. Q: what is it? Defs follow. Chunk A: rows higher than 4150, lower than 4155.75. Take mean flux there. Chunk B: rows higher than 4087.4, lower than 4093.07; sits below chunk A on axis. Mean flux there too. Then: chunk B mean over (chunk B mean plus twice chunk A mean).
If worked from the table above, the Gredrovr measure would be 0.317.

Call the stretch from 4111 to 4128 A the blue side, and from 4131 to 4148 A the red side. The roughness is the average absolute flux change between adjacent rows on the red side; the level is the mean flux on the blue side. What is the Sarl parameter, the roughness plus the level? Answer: 148.5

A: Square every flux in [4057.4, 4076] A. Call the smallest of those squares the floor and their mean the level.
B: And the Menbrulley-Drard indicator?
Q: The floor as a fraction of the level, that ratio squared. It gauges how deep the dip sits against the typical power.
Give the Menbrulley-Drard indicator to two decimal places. 0.67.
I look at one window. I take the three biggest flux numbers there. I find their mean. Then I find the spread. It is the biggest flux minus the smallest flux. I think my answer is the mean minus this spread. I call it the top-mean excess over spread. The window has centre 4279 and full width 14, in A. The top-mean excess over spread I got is 128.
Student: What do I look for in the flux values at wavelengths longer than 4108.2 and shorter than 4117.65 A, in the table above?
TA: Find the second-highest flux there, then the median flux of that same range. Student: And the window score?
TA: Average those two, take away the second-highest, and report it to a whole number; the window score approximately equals -1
